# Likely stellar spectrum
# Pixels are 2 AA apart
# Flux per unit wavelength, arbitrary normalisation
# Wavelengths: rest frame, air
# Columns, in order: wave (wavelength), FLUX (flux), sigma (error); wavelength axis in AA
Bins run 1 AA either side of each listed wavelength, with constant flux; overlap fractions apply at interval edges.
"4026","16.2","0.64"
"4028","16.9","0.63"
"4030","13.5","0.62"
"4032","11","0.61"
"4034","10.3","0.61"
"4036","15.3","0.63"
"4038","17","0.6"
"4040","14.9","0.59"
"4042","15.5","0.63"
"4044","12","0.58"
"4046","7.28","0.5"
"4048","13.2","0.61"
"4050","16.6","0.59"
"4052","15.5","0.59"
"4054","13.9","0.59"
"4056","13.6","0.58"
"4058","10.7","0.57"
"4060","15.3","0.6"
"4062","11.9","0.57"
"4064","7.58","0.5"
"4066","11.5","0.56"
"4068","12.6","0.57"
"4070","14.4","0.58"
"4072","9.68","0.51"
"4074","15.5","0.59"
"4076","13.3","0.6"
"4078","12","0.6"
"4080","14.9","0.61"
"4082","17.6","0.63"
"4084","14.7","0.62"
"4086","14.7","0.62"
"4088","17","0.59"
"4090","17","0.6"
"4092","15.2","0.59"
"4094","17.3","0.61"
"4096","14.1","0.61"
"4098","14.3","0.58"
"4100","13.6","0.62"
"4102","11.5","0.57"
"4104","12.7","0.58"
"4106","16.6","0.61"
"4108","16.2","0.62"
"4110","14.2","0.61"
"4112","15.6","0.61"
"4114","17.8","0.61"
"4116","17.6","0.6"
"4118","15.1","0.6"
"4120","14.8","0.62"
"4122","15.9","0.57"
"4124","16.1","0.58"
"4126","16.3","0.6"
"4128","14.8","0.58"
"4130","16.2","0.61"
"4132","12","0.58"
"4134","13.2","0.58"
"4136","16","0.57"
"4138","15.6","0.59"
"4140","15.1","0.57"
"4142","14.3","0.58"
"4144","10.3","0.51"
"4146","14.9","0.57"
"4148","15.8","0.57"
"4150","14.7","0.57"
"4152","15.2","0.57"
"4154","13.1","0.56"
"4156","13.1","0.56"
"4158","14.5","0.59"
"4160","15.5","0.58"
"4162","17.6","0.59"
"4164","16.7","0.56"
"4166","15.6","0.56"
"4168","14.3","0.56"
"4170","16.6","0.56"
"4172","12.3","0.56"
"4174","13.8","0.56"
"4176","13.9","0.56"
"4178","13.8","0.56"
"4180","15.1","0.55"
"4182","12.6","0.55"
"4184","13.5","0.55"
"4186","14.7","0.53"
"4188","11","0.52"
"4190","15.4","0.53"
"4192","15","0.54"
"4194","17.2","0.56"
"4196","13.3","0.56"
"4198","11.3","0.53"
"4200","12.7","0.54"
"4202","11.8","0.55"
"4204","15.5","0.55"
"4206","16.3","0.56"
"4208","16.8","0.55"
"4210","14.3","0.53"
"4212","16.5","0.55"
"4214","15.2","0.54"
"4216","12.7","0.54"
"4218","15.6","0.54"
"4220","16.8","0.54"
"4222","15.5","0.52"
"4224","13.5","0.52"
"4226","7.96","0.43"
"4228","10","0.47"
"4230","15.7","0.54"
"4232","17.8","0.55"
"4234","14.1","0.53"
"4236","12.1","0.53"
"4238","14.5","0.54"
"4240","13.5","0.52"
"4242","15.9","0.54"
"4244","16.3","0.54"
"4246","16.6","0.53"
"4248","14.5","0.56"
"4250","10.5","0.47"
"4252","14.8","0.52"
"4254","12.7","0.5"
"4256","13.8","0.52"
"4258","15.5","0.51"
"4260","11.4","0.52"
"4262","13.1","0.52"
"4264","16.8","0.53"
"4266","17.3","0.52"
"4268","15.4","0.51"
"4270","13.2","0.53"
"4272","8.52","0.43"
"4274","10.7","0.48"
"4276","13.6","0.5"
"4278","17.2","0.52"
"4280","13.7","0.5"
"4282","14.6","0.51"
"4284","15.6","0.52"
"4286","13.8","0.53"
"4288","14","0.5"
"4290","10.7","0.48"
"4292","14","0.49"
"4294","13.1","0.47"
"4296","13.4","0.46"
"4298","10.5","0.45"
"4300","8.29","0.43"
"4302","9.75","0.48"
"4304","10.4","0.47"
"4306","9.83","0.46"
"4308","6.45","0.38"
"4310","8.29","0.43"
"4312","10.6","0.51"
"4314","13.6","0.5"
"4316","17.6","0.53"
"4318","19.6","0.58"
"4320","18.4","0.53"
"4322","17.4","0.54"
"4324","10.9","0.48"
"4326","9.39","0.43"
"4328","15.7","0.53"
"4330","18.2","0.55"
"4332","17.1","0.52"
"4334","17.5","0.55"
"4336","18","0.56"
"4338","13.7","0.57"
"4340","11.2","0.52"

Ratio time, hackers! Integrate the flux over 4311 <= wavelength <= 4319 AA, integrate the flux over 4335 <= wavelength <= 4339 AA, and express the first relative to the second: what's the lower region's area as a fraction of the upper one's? 1.9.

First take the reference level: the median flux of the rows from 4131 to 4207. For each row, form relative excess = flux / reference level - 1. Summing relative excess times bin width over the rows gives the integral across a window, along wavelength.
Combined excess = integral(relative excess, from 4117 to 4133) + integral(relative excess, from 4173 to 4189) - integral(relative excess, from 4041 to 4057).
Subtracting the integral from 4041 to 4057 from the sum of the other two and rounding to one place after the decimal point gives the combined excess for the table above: 0.7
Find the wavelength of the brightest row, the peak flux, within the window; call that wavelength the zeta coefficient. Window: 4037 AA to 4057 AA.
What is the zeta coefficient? 4038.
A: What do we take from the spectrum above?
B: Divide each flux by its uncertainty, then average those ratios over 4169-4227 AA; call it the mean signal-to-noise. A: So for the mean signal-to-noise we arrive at 26.1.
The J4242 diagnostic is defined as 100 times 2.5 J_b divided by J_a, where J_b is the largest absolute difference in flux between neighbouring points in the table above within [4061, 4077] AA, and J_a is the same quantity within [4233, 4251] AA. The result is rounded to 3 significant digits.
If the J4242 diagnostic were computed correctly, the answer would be 364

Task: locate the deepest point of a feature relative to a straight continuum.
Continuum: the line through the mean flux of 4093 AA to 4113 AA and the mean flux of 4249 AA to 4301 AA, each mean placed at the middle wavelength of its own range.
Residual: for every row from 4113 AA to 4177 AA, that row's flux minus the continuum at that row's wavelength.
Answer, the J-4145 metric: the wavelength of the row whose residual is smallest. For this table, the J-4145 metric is 4144 AA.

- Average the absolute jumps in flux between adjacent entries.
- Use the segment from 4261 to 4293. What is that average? 2.38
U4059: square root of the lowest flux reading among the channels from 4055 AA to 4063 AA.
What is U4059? 3.3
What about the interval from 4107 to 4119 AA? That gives 3.8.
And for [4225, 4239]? 2.8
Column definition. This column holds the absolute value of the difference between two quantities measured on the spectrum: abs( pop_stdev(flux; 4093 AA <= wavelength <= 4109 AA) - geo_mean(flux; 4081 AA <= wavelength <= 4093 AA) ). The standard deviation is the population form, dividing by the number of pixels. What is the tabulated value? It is 14.1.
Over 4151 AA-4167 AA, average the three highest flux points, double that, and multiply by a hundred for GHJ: 3327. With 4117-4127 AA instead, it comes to 3220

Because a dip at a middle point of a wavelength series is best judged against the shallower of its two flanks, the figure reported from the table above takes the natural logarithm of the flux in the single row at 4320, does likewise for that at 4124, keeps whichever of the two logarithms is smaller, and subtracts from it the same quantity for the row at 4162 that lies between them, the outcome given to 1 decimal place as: -0.1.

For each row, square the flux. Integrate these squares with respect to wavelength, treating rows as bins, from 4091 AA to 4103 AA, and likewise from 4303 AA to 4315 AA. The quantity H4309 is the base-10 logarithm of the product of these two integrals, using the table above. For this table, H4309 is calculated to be 6.49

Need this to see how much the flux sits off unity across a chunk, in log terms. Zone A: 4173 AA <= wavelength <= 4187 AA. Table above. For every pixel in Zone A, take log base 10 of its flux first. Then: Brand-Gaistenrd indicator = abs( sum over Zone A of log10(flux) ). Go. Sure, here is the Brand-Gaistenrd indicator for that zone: 8.00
